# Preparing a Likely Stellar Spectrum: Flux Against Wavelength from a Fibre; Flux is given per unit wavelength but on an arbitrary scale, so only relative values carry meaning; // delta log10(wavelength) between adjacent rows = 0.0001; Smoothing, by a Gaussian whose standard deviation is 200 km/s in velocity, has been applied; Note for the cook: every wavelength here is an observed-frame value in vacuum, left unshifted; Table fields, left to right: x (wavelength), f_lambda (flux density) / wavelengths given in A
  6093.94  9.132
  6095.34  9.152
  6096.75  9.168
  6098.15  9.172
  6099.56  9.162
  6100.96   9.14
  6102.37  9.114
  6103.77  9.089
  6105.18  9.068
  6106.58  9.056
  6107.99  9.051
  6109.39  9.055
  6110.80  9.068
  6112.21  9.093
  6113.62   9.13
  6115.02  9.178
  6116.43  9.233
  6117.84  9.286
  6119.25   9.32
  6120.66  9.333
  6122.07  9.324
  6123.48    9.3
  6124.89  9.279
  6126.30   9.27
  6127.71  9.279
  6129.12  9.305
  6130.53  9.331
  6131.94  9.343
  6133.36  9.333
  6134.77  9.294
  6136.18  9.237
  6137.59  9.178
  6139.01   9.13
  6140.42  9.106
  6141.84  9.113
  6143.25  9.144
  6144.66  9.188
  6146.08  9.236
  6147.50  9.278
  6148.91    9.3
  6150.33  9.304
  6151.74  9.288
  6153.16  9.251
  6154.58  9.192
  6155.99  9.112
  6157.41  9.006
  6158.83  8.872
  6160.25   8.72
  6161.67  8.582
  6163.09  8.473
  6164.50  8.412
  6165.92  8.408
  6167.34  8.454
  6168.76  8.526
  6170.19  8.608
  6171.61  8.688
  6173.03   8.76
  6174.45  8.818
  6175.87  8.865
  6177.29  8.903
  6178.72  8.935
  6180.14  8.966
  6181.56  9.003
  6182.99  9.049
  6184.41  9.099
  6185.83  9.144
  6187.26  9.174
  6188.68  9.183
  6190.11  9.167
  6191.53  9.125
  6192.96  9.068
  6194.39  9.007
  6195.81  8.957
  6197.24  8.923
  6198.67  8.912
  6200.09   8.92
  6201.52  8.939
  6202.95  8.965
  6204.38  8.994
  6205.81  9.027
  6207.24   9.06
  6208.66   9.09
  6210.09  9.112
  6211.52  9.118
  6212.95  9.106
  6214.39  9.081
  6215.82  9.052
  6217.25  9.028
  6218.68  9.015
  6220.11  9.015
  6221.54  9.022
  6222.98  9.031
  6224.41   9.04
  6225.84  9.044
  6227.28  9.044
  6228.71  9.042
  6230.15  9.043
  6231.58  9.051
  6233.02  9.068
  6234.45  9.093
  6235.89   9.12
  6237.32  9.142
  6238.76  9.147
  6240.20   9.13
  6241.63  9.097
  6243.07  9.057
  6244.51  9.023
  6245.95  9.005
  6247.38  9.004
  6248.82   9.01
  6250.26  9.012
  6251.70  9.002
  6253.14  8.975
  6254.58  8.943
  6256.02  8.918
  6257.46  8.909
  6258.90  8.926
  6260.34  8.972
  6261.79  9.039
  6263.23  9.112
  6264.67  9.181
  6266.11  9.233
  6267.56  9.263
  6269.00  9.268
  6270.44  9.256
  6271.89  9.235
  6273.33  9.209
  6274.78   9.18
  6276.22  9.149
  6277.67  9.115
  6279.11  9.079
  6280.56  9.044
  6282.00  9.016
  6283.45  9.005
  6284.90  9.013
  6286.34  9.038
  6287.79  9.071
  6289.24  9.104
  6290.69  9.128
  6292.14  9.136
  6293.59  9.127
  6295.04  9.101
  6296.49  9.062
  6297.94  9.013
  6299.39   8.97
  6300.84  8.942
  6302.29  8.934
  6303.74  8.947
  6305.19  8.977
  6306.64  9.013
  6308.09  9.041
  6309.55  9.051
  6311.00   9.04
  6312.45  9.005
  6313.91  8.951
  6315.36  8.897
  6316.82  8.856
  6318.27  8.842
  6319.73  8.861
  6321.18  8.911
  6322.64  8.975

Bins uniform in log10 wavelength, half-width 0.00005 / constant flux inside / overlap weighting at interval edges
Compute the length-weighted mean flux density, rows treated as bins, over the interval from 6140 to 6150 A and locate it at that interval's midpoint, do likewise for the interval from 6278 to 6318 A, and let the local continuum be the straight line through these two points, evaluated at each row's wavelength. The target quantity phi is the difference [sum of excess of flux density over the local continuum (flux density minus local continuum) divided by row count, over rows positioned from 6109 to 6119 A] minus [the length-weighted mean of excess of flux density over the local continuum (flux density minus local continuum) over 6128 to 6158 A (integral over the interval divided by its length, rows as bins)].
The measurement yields -0.1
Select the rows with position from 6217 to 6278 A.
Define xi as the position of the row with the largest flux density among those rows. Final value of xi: 6269.00 A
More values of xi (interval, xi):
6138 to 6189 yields 6150.33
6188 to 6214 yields 6188.68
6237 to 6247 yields 6238.76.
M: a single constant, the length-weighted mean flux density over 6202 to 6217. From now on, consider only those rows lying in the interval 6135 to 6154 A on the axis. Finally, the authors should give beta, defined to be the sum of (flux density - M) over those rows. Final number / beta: 2.0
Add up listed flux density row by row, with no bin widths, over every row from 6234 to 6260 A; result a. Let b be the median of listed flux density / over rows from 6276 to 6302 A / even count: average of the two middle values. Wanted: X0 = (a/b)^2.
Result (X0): 321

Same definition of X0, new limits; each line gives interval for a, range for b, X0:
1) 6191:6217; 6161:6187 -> 342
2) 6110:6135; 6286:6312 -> 340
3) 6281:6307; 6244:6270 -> 326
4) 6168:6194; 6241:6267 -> 320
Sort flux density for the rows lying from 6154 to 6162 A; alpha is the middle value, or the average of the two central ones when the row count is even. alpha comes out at 8.94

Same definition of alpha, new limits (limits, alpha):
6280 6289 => 9.03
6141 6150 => 9.21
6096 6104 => 9.15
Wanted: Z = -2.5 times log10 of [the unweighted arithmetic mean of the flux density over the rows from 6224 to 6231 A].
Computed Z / -2.39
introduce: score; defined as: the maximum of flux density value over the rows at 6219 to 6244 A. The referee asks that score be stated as 9.147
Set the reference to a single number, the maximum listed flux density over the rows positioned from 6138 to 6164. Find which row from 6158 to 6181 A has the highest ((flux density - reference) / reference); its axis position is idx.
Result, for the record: 6180.14 A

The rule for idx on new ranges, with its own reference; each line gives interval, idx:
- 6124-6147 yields 6131.94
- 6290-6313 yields 6292.14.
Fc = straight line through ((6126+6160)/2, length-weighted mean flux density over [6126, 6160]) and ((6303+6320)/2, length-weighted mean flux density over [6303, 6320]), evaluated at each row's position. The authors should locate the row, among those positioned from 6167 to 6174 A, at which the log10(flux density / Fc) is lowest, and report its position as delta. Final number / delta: 6167.34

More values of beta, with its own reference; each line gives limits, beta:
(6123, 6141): 2.7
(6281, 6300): 0.1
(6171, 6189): -1.1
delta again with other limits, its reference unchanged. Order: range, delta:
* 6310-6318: 6316.82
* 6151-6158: 6157.41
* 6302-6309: 6302.29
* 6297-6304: 6302.29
